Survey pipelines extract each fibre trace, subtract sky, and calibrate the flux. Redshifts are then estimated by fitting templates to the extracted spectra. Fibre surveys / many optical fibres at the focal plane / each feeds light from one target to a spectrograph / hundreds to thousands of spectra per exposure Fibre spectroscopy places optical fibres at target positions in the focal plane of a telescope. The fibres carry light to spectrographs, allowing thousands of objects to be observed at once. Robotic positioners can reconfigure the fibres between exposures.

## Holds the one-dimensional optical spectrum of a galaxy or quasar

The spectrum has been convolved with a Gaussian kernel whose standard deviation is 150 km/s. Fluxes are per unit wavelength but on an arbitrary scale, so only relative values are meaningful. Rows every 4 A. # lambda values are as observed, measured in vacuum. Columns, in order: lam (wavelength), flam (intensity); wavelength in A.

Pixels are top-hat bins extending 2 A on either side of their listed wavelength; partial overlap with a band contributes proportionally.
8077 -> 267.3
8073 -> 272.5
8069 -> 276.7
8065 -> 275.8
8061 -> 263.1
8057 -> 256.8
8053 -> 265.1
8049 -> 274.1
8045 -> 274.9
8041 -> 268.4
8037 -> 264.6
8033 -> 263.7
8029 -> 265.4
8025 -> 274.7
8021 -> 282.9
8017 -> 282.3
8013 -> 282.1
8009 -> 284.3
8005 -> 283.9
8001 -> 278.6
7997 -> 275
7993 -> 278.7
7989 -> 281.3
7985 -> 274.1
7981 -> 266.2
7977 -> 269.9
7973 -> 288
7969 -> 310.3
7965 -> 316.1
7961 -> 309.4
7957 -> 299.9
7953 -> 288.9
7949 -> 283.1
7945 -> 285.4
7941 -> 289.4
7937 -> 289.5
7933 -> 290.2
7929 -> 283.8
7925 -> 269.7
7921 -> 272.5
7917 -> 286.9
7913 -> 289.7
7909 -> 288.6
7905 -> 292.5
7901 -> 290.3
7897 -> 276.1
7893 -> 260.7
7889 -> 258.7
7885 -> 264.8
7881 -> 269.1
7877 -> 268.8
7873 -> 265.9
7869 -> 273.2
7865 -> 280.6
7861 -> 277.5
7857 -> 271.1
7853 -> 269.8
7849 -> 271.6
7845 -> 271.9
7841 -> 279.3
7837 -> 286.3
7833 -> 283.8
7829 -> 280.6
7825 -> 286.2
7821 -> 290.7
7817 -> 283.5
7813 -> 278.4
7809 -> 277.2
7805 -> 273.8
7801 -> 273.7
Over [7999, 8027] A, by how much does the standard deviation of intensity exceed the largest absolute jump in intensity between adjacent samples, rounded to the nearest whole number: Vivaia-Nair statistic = -5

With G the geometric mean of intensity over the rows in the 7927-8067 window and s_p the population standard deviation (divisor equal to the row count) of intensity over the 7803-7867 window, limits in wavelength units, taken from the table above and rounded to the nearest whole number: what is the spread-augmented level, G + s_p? 286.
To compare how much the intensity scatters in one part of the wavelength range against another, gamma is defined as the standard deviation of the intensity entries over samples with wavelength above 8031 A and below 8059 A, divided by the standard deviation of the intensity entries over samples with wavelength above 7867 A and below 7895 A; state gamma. 1.3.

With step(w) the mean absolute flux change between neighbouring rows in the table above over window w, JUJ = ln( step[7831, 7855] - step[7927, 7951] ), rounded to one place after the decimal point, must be 0.1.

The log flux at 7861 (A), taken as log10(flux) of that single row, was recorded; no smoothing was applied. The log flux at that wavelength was 2.44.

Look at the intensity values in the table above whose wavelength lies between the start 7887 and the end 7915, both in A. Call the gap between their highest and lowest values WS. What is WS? 33.8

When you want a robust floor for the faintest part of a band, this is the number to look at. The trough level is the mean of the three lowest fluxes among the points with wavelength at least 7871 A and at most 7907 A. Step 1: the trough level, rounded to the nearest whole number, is 261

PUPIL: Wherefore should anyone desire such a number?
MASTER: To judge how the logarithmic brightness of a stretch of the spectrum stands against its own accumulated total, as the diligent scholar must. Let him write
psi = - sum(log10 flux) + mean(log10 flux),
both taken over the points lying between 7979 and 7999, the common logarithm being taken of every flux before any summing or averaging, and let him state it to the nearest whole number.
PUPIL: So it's -10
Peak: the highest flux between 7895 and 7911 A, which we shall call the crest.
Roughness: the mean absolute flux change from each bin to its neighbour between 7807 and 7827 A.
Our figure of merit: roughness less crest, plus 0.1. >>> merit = -288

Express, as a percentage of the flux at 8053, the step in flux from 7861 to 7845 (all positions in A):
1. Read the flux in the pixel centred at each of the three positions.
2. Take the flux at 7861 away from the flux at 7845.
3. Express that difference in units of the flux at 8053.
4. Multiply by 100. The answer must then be -2.1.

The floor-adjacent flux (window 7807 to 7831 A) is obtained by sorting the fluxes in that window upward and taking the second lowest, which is 278.4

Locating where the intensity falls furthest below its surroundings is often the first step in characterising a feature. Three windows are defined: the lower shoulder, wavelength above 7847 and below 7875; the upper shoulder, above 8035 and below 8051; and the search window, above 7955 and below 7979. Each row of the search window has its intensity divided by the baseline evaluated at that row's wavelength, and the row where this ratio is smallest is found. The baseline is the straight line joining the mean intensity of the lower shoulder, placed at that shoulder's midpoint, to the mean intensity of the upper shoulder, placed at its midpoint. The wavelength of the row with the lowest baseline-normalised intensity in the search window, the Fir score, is 7977 A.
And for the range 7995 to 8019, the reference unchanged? 7997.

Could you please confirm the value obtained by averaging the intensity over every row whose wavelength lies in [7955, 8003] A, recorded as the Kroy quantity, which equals 287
